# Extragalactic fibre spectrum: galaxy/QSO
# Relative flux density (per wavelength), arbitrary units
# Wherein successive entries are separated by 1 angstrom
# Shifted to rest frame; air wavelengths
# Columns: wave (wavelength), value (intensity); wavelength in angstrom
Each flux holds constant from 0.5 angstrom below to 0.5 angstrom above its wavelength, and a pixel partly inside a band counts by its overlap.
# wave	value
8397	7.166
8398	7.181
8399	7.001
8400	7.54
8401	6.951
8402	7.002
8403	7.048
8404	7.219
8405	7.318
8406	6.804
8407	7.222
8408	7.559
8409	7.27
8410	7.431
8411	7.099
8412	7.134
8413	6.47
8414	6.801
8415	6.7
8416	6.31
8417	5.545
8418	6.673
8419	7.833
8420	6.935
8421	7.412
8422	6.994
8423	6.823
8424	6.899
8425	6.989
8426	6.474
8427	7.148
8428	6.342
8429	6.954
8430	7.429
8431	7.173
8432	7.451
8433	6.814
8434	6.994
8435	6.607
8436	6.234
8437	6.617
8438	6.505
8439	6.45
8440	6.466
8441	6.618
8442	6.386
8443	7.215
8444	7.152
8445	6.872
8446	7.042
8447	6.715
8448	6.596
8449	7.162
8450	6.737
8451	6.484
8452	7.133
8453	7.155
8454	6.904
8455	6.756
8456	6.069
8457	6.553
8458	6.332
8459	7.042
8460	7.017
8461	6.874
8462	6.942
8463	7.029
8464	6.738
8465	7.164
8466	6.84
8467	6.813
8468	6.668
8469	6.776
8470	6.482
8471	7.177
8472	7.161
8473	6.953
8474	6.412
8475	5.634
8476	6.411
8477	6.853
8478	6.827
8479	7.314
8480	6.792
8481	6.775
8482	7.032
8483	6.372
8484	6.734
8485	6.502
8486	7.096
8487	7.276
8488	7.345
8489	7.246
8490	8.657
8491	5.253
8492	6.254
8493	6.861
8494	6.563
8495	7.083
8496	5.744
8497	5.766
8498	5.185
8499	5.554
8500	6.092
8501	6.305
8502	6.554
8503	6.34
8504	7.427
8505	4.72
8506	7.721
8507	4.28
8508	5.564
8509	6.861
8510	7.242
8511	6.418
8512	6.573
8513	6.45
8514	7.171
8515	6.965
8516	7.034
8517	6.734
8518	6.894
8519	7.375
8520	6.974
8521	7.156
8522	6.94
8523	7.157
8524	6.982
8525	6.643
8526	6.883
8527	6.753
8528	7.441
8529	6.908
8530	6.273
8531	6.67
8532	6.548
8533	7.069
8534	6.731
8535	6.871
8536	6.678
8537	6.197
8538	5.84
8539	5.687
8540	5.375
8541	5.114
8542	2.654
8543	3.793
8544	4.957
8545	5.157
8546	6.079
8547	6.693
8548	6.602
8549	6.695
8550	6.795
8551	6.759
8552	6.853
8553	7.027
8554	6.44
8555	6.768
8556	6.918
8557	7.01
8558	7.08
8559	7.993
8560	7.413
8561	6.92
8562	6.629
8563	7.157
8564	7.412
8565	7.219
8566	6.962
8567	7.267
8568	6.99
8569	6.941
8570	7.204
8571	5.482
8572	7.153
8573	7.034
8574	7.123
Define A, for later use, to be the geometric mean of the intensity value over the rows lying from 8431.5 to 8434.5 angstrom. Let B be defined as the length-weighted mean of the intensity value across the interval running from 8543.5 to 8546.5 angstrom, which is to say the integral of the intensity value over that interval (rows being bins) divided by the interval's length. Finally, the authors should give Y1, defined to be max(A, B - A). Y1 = 7.08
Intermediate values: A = 7.08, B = 5.40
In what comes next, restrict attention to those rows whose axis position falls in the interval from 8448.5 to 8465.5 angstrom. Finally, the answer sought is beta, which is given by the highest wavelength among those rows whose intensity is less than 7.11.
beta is 8464 angstrom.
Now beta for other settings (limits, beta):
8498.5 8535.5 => 8535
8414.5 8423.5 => 8423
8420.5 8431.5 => 8429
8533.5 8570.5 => 8569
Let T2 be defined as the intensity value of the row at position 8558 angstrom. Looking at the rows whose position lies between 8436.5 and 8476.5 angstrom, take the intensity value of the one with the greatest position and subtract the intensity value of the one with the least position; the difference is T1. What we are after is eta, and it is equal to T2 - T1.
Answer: 7.29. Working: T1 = -0.2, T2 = 7.08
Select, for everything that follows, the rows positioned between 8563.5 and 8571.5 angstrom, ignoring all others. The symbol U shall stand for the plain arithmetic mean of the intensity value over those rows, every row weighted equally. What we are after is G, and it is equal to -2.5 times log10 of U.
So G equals -2.10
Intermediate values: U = 6.9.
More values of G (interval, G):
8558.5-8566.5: -2.15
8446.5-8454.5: -2.09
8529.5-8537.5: -2.05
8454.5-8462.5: -2.06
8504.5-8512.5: -1.98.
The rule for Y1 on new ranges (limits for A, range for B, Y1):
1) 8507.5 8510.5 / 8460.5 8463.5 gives 6.51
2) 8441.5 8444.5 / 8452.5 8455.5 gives 6.91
